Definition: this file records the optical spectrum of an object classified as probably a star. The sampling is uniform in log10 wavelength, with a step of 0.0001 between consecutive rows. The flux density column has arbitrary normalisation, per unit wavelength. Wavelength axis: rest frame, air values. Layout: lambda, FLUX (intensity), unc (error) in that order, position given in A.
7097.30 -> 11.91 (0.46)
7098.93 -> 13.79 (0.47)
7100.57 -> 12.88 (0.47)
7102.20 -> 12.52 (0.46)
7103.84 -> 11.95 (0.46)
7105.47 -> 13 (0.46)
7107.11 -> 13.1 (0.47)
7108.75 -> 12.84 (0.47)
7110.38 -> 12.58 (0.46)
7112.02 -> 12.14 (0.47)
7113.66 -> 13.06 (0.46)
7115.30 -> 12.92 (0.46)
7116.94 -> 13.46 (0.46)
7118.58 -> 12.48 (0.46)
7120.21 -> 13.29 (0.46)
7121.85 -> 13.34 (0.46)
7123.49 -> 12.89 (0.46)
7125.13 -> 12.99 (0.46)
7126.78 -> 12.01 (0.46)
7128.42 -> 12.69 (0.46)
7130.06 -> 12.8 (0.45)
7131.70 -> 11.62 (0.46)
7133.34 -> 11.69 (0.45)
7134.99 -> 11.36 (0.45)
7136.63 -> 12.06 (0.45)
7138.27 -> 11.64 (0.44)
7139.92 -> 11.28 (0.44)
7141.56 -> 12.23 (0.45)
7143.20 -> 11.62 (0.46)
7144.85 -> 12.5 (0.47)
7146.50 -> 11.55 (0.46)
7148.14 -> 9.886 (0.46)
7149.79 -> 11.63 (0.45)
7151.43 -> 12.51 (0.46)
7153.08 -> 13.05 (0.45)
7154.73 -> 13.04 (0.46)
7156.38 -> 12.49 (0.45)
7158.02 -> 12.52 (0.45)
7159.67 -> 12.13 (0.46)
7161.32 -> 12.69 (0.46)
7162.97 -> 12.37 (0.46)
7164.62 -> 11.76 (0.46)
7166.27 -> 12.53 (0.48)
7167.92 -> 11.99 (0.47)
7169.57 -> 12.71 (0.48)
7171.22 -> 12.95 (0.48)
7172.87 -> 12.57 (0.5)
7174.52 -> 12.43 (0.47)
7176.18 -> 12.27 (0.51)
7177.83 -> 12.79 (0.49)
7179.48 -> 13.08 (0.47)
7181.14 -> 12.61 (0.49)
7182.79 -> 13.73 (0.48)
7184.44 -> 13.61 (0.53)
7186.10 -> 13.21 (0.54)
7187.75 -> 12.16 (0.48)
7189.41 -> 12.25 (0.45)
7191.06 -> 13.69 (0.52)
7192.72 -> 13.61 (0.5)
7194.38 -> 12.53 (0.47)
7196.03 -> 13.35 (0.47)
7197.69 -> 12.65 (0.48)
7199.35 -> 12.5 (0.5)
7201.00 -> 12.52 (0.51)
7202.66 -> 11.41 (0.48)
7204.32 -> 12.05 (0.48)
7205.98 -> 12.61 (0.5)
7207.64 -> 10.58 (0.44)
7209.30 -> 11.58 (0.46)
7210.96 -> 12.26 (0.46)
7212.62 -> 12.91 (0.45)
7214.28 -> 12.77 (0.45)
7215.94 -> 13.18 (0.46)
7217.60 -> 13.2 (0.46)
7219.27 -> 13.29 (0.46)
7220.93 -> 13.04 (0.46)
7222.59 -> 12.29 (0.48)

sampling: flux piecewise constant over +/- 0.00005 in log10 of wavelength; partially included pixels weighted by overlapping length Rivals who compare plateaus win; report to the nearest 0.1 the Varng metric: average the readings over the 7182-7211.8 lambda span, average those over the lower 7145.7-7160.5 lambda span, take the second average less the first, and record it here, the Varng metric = -0.5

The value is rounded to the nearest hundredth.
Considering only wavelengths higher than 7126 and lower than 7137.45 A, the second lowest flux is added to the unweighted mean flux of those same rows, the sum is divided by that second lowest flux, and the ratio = 2.04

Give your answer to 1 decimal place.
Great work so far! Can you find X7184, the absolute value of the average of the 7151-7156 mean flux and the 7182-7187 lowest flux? 13.0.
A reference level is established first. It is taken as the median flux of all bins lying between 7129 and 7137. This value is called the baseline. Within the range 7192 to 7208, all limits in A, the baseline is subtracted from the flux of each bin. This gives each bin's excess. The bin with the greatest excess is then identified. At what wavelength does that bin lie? 7192.72 A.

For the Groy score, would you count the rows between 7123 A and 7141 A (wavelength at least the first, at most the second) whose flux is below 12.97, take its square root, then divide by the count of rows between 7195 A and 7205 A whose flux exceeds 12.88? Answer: 3.16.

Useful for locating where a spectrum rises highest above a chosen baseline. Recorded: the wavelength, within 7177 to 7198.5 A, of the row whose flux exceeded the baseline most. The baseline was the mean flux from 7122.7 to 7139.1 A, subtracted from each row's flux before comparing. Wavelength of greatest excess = 7182.79 A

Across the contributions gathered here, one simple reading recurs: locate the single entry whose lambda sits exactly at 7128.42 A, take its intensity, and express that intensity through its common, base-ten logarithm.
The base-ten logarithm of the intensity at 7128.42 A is 1.10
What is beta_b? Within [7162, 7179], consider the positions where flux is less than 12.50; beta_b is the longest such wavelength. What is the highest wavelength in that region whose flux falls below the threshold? 7176.18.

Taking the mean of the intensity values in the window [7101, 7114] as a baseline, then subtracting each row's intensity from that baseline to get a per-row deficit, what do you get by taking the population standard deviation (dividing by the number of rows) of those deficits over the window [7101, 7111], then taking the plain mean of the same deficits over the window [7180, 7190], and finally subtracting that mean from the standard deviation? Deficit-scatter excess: 0.7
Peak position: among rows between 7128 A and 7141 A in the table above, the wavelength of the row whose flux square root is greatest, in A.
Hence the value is 7130.06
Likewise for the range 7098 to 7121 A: 7098.93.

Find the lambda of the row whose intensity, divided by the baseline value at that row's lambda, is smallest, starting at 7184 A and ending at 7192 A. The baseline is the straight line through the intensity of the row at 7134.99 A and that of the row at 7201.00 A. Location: 7187.75 A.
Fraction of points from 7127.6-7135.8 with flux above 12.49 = 0.40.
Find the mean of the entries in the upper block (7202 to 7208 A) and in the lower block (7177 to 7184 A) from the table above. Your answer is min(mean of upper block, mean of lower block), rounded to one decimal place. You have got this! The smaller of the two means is 11.7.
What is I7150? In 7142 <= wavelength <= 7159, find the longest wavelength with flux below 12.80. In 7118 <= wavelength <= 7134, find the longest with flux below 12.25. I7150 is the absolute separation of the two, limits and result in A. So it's 24.7 A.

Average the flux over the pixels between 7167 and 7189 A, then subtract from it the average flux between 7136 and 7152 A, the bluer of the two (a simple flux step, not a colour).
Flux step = 1.1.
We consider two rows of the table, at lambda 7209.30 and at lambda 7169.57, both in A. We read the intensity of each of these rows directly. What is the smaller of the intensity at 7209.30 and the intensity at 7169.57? 11.6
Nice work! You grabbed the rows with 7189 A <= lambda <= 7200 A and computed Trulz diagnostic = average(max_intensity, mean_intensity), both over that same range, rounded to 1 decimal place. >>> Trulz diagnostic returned 13.3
